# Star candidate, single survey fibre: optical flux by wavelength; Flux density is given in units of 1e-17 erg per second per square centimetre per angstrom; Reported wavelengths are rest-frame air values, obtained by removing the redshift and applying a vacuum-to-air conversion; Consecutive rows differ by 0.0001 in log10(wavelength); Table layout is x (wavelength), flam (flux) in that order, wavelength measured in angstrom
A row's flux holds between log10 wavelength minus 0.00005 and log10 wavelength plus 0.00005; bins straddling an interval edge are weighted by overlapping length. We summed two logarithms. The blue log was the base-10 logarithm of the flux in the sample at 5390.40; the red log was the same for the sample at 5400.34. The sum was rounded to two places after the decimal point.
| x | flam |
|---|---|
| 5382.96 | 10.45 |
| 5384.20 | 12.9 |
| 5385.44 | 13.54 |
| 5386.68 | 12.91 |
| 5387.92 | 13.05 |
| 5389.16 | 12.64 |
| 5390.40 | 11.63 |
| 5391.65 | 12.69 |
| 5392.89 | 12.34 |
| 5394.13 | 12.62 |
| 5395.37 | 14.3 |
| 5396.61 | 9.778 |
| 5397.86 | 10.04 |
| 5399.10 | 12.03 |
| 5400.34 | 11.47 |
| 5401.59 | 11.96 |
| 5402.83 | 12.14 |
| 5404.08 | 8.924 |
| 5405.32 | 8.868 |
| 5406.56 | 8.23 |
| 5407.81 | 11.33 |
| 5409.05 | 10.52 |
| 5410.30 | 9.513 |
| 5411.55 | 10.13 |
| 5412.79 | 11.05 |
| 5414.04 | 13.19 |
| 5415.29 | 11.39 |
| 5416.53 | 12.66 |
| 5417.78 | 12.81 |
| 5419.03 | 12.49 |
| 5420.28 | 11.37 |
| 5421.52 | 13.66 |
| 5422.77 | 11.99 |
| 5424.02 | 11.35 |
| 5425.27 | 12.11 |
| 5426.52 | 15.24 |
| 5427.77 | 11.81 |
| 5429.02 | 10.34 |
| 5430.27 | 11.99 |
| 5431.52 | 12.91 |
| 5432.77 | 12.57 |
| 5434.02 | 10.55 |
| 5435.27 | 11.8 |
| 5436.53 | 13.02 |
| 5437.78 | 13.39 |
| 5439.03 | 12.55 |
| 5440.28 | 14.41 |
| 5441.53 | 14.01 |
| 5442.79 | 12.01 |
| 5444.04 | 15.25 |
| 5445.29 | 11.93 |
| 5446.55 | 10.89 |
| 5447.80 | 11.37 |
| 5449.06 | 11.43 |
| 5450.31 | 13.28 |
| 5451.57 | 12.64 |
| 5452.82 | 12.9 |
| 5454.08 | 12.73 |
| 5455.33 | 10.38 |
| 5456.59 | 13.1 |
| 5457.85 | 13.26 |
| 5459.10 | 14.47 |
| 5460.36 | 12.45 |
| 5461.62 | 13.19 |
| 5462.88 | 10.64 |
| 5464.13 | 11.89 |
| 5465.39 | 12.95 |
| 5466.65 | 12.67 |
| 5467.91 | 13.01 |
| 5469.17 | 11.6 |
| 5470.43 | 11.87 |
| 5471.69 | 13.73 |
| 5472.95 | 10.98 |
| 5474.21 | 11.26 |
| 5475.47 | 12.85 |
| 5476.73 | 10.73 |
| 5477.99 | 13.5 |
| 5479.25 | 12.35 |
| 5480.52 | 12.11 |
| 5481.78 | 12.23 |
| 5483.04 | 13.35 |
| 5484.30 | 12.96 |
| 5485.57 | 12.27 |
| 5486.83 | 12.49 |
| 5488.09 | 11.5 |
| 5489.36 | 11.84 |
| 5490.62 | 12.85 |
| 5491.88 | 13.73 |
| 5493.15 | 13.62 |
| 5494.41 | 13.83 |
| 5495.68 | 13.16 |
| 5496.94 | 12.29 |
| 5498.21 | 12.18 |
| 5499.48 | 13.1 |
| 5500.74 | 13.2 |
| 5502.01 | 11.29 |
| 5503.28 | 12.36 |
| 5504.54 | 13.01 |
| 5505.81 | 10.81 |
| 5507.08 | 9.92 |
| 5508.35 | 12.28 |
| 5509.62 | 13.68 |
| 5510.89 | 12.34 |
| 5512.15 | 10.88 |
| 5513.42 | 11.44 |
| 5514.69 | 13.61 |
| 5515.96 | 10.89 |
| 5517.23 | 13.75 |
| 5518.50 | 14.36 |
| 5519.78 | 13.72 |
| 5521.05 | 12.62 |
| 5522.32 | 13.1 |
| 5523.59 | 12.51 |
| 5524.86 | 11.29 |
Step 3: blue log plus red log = 2.13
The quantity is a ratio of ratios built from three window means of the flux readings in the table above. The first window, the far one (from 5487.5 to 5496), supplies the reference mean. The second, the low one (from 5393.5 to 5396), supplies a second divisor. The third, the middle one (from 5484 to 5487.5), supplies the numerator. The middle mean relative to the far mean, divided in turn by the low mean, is 0.072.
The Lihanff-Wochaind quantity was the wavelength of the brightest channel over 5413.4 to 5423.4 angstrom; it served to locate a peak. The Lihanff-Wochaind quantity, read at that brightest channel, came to 5421.52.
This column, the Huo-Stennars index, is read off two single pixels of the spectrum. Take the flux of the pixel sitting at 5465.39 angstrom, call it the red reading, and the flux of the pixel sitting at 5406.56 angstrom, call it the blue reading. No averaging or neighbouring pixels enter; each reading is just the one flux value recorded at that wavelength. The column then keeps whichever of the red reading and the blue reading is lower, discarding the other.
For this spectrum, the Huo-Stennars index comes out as 8.2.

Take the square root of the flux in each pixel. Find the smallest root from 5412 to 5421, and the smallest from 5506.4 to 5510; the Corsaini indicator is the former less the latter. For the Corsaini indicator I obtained 0.17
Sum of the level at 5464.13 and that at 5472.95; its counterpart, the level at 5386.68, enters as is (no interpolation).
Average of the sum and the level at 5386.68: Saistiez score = 17.9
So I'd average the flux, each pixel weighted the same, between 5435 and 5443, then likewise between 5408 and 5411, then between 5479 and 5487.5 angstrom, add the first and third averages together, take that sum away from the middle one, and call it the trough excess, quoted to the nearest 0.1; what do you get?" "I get -15.5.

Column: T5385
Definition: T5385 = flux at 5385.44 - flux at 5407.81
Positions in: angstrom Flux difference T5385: 2.2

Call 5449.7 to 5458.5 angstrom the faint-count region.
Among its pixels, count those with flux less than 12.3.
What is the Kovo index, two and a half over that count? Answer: 2.5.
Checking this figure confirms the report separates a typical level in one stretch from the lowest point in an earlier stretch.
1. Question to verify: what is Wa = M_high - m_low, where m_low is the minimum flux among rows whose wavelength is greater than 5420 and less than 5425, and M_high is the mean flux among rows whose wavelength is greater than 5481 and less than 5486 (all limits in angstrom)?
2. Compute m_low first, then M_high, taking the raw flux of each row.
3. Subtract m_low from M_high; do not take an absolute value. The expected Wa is 1.4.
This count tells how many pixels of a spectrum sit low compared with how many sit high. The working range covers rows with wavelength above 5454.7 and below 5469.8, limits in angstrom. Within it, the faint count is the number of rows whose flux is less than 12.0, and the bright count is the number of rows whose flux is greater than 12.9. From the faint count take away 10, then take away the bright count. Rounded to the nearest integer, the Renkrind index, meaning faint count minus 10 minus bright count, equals -12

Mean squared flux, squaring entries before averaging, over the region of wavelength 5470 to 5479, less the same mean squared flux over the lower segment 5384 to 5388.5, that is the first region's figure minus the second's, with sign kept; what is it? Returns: -23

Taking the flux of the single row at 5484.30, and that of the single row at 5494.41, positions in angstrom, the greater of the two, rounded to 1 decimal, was 13.8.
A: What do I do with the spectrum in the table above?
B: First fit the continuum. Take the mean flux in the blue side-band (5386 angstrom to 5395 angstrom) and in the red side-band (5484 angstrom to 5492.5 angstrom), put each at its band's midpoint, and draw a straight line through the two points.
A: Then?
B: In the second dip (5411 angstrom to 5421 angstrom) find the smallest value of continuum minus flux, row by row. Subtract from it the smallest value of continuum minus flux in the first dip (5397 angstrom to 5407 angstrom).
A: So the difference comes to -1.1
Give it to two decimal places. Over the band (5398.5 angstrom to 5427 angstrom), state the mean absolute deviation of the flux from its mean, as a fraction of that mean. 0.10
